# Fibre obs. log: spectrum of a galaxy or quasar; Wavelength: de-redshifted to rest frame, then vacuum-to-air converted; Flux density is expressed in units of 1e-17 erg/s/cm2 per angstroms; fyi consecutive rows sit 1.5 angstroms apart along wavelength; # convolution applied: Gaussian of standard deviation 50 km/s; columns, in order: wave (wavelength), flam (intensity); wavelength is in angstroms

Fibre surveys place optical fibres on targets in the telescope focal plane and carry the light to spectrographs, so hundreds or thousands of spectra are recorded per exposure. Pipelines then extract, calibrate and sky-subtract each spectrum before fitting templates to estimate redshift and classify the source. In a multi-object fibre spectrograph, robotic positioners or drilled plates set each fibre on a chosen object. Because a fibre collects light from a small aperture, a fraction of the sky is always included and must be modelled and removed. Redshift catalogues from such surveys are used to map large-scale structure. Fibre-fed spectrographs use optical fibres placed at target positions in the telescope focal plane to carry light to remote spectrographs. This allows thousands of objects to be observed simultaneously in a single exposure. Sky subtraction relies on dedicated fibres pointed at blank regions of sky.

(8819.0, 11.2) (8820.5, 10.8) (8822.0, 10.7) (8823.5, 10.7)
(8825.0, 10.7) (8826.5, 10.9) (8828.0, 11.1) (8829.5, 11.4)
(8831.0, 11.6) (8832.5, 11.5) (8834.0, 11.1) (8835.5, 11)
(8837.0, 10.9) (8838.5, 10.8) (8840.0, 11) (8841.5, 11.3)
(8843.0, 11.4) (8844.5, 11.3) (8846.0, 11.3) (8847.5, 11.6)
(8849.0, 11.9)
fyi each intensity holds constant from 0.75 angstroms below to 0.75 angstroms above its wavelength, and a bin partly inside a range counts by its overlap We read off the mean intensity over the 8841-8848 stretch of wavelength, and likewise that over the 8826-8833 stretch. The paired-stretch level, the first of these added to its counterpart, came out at 22.68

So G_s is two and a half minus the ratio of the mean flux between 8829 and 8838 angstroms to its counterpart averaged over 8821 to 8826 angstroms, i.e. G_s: 1.45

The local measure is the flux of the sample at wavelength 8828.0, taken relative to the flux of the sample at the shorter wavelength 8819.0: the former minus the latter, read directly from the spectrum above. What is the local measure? -0.10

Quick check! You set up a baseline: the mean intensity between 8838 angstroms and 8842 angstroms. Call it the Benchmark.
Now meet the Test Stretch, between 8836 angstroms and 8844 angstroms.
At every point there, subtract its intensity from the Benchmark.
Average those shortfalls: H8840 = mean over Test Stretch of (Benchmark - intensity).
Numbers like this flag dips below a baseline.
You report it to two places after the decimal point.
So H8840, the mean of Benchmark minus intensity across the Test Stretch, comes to -0.05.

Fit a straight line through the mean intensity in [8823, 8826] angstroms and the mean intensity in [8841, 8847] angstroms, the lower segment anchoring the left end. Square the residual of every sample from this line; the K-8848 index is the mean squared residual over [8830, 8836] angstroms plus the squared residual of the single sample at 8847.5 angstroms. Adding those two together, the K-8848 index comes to 0.22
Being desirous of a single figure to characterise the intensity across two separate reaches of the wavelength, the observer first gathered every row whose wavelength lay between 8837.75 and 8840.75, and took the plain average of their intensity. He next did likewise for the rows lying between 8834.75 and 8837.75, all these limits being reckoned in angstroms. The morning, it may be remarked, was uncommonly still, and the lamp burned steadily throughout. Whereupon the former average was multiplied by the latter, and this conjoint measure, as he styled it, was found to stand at 119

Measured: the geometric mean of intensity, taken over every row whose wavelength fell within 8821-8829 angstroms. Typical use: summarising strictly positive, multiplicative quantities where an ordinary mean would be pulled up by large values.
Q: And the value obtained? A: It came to 10.8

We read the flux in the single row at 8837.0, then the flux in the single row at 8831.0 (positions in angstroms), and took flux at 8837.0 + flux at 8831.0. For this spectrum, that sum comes 22.5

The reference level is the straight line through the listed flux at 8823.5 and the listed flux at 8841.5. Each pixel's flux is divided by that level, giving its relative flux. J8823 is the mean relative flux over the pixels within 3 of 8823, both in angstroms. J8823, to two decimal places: 1.00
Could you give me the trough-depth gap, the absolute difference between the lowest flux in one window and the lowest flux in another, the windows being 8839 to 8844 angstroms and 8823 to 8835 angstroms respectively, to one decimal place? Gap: 0.3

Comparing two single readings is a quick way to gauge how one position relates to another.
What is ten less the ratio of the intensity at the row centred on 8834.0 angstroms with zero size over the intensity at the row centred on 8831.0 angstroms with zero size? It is 9.04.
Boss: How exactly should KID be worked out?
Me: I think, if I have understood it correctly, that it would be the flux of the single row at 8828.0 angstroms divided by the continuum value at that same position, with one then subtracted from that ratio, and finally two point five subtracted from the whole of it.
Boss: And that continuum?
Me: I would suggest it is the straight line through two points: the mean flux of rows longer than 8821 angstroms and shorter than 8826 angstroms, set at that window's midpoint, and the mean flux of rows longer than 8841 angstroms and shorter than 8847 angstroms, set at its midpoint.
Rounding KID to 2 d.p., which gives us -2.48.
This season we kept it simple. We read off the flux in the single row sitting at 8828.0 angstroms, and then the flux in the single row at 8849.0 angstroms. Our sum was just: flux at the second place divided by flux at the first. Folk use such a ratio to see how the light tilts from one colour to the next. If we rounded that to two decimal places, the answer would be 1.07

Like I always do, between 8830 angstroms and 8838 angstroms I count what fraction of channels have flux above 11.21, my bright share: 0.4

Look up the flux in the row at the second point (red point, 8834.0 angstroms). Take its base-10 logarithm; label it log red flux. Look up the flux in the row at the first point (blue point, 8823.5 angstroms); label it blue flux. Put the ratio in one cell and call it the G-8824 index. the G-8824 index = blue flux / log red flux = 10.24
